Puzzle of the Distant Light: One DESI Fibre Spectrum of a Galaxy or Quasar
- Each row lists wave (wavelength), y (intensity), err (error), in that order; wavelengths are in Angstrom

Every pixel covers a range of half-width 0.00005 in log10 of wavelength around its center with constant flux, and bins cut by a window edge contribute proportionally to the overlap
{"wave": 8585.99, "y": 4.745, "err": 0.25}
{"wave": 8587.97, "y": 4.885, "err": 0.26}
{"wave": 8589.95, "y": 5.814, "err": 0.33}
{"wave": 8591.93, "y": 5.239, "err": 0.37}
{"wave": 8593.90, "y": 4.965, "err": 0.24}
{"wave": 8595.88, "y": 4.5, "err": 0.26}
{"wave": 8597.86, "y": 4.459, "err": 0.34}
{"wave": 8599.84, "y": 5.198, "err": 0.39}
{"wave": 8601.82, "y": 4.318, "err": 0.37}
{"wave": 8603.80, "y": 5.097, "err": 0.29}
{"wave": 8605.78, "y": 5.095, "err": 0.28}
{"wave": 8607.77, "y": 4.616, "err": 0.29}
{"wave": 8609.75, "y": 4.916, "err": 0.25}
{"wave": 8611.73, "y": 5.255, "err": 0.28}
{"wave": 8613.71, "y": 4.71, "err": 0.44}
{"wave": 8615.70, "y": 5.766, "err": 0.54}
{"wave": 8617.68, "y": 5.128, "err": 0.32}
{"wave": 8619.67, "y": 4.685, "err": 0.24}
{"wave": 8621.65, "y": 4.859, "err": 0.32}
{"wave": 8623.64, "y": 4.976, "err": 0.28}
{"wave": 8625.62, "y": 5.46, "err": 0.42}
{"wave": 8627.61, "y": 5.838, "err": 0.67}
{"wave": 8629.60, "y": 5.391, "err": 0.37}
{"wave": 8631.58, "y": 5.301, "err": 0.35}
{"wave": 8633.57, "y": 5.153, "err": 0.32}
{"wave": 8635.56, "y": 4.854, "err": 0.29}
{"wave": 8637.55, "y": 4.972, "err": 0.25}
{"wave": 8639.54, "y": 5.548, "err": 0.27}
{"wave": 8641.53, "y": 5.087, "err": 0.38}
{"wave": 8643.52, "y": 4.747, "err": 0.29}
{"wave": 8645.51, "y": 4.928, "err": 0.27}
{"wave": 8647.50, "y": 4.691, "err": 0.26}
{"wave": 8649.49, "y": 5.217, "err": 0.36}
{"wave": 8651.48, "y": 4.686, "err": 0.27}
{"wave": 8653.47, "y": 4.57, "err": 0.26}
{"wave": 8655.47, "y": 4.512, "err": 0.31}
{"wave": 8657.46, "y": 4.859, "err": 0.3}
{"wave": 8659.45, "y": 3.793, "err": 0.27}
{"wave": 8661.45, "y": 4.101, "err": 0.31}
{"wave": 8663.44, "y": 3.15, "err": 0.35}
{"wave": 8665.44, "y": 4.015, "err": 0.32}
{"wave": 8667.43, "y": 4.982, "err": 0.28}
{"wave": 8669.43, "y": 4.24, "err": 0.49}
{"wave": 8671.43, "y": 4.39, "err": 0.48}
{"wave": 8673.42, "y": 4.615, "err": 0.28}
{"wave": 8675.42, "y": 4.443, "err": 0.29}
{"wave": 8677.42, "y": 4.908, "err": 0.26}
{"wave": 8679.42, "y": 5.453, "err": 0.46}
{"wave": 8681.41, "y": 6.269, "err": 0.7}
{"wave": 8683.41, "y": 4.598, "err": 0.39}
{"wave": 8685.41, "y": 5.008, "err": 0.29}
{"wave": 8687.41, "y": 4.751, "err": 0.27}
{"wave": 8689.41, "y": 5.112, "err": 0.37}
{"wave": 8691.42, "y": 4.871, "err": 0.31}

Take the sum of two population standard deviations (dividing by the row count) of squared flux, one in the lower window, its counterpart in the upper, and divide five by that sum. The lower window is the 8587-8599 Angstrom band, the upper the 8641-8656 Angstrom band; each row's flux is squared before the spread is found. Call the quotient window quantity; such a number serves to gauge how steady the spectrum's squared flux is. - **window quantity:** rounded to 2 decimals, 0.72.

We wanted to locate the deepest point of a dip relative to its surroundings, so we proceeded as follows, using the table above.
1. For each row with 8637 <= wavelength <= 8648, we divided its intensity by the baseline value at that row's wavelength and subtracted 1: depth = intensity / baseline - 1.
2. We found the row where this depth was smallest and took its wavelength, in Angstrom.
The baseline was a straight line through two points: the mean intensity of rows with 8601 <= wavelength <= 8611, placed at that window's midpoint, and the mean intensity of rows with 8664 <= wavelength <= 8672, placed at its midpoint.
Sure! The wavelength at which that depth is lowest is 8647.50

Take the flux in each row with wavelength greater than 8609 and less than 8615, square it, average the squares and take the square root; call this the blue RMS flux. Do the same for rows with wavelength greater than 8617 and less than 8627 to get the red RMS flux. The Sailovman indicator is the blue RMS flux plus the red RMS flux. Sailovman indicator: 9.99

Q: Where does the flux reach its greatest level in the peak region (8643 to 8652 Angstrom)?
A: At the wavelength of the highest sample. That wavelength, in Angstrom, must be 8649.49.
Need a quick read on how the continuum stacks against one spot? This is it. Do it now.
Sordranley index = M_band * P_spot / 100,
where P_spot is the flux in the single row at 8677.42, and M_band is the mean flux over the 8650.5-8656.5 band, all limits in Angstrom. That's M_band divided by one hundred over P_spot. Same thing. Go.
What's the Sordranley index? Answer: 0.225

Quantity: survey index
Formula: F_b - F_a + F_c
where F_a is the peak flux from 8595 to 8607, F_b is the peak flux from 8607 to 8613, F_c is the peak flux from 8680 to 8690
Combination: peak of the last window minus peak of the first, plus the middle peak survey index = 6.33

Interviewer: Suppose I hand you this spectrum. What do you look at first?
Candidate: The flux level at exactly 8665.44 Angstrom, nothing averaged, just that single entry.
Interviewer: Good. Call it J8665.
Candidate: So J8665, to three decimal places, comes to 4.015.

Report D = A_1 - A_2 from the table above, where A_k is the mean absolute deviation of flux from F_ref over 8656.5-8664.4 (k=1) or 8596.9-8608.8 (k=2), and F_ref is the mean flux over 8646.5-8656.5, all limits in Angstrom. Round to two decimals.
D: 0.49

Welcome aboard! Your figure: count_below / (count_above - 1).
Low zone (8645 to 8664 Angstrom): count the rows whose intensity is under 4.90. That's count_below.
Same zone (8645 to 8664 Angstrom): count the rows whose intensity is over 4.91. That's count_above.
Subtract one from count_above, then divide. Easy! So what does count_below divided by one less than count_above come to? 8.0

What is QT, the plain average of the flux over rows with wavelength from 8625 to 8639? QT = 5.28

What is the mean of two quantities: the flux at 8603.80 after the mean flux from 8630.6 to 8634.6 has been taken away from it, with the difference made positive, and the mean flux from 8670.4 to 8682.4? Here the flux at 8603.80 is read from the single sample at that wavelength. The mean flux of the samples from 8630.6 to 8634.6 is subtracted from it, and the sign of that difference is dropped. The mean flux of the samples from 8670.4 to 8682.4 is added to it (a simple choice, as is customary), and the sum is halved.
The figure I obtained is 2.6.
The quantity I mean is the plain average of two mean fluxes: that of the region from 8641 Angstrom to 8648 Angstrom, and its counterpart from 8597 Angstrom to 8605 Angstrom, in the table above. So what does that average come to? 4.82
